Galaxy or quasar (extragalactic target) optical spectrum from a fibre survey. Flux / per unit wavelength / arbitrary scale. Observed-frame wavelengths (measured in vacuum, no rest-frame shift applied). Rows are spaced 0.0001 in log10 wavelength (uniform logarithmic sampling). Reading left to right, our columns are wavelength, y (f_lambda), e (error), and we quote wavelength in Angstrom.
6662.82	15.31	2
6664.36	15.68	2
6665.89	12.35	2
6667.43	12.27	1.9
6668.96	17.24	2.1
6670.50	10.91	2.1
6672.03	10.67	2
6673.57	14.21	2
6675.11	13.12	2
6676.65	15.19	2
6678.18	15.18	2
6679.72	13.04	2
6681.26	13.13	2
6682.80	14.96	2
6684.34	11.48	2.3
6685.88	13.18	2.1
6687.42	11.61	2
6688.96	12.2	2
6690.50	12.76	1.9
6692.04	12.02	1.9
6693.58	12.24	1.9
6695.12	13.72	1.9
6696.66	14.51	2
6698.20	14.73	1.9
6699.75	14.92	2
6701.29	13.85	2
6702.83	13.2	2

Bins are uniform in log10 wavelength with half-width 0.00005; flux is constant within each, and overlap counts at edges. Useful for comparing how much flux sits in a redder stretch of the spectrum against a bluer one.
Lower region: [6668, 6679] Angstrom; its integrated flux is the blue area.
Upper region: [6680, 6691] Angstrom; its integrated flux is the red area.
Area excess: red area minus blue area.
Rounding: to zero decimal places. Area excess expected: -11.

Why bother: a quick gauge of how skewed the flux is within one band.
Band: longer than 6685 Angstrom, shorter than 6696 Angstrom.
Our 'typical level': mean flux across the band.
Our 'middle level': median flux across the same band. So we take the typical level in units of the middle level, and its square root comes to 1.01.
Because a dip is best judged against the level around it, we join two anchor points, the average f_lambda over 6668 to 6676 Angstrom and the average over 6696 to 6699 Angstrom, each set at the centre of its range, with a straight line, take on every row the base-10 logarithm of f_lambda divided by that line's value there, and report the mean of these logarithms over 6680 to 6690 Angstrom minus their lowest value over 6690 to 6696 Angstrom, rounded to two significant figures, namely 0.036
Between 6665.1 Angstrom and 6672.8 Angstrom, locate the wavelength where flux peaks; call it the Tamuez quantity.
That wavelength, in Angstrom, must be 6668.96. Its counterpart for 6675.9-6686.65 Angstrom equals 6676.65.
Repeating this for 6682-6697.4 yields 6682.80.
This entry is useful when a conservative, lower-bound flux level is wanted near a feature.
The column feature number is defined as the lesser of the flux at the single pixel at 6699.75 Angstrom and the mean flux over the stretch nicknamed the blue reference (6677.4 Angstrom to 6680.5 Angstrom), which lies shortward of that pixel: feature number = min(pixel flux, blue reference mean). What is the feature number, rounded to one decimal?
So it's 14.1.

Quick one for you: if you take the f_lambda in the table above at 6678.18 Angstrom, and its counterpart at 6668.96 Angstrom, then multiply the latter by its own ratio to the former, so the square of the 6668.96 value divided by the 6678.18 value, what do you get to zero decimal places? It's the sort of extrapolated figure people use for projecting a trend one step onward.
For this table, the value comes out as 20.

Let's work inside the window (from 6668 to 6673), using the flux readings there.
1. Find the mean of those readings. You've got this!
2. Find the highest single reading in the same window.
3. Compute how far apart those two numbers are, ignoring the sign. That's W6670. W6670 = 4.3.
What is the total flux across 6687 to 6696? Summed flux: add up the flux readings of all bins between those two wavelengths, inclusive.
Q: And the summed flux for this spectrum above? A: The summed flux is 75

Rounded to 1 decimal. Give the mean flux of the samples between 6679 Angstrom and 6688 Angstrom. 12.9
